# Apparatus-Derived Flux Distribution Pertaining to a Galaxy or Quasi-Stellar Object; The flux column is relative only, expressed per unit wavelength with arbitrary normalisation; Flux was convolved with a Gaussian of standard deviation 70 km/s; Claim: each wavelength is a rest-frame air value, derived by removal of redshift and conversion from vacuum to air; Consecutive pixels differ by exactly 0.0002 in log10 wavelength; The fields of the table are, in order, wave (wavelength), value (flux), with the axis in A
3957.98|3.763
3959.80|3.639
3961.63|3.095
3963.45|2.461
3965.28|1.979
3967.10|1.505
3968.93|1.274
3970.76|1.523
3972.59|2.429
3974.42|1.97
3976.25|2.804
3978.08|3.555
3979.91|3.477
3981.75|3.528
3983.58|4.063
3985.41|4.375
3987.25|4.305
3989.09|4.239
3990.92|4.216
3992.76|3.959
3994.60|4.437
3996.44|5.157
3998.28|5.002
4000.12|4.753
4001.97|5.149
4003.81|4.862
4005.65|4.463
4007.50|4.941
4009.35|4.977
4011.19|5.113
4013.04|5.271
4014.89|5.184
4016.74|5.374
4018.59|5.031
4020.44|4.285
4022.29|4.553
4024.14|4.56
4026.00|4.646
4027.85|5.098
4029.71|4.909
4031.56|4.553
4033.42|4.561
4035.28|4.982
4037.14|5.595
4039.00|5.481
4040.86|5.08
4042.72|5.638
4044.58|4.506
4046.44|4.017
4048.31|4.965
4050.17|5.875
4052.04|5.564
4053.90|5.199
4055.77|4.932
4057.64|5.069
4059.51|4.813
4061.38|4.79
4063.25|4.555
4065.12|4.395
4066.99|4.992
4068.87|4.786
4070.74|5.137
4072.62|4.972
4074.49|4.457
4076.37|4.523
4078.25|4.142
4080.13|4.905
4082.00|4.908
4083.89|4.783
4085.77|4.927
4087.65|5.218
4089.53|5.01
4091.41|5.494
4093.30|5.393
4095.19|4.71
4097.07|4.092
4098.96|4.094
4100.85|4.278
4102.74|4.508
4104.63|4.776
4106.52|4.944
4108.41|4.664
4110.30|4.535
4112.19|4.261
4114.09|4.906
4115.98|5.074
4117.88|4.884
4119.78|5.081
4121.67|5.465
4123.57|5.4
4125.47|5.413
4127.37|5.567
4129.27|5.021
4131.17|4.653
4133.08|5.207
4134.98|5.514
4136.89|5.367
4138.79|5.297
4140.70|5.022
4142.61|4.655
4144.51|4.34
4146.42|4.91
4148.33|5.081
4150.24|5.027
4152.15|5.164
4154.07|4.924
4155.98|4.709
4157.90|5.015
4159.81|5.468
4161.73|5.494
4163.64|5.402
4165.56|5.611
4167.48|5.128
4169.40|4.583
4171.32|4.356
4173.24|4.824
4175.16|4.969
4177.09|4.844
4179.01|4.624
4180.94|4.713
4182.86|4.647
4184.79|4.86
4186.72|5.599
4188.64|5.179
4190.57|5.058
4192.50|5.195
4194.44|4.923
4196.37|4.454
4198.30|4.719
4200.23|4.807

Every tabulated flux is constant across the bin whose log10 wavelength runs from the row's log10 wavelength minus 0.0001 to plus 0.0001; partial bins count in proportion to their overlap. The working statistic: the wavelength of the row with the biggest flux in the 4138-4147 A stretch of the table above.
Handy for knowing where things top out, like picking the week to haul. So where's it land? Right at 4138.79 A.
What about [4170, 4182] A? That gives 4175.16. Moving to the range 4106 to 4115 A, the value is 4106.52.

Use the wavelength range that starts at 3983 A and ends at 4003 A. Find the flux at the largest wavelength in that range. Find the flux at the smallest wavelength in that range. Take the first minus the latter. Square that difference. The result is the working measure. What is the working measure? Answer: 1.18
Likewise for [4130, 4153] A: 0.26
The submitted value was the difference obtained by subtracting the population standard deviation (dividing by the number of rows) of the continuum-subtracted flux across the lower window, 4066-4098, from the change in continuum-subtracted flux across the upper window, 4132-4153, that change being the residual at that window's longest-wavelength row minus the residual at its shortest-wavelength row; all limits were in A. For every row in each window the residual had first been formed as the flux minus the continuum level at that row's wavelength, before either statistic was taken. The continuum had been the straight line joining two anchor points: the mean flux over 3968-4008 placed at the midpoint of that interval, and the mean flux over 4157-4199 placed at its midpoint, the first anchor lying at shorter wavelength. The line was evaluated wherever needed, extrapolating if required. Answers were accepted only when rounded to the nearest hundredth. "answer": -0.53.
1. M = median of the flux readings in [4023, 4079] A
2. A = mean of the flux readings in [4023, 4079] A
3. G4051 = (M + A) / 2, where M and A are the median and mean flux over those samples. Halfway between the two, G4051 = 4.91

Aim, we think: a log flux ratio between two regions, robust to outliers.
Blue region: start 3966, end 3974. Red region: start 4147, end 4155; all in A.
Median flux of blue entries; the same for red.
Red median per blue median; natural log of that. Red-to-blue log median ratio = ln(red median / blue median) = 1.2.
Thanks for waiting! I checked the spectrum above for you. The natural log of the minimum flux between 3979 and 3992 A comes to 1.25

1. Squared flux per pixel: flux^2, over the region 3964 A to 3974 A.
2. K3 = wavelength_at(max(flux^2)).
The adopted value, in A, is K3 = 3972.59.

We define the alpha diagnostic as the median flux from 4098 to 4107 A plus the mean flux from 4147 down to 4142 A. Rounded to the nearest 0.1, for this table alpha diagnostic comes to 9.1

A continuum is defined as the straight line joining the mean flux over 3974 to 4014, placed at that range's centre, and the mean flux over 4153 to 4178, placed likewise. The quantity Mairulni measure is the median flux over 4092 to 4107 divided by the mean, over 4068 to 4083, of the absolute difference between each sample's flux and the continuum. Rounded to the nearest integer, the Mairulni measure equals 16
